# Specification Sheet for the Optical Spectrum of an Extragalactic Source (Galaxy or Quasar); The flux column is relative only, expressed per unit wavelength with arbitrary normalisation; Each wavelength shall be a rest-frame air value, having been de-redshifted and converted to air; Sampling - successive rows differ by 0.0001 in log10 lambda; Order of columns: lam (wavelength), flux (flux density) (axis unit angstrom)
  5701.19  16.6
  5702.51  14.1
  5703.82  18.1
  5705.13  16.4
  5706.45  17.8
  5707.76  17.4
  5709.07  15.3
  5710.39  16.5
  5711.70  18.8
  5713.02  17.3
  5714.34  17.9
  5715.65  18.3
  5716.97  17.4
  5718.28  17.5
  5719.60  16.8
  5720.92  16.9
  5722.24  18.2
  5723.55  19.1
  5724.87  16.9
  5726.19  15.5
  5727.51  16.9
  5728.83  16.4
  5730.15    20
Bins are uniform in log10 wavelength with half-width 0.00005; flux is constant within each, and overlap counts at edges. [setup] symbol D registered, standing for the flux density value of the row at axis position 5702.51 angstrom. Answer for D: 14.1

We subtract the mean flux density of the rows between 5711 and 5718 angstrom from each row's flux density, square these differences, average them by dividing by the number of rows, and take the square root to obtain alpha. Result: 0.6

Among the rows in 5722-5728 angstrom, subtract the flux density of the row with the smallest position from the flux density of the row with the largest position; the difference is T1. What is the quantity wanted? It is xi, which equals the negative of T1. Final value 1.3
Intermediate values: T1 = -1.30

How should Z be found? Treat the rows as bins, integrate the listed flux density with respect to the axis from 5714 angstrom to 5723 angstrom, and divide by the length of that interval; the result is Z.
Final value 17.6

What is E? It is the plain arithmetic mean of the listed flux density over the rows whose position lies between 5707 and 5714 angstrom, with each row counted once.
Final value 17.1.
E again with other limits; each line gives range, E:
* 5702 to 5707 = 16.6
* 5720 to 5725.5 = 17.8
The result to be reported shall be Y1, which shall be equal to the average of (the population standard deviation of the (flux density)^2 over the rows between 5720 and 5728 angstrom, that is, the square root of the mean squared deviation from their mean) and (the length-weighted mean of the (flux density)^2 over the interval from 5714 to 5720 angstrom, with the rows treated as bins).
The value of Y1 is 175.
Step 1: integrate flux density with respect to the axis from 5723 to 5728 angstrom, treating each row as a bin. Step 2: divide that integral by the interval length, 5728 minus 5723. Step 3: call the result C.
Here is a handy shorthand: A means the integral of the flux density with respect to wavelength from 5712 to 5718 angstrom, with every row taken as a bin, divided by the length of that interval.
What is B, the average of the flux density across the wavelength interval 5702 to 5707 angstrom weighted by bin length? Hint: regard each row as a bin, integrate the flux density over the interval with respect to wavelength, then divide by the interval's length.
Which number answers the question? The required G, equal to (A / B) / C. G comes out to 0.063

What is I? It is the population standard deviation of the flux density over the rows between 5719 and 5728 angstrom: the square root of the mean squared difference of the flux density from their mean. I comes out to 1.06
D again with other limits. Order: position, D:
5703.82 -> 18.1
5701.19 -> 16.6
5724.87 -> 16.9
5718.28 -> 17.5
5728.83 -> 16.4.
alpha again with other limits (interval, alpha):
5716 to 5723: 0.5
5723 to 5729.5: 1.2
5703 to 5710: 1.0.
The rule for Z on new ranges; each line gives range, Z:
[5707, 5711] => 16.4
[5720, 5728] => 17.2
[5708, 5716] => 17.3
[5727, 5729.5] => 16.6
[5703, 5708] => 17.3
